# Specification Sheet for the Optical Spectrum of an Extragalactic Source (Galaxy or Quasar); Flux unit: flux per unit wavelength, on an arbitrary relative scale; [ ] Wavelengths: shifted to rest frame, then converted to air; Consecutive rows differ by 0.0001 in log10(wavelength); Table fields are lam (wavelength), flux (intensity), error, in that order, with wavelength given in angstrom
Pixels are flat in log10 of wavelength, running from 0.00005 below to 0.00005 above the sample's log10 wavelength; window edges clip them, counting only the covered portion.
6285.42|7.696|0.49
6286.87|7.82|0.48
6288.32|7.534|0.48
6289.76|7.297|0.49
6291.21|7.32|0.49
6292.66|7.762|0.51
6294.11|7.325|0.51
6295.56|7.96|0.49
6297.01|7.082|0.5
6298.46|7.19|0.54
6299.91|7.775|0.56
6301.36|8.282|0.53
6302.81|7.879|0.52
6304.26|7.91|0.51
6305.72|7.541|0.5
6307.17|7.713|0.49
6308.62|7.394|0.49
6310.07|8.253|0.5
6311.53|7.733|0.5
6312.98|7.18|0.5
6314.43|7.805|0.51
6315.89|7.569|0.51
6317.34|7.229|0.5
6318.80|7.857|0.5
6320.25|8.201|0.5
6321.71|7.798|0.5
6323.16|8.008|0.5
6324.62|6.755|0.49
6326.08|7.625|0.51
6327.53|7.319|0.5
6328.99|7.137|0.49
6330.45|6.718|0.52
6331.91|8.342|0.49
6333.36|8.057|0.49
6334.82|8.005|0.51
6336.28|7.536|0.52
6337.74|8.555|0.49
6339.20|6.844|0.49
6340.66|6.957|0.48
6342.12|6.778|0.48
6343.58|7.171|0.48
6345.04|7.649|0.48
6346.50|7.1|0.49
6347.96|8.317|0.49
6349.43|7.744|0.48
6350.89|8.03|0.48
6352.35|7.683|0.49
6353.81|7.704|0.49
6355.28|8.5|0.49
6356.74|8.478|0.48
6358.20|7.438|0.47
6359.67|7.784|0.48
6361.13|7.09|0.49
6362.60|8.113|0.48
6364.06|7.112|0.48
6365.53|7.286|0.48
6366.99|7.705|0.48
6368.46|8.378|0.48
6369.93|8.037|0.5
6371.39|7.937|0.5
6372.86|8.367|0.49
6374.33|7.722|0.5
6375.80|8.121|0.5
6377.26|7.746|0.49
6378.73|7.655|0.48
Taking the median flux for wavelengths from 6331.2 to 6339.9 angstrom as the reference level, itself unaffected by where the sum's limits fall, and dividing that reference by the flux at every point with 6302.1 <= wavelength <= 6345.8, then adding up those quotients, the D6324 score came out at 32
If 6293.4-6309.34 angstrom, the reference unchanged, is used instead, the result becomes 12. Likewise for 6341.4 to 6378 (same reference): 26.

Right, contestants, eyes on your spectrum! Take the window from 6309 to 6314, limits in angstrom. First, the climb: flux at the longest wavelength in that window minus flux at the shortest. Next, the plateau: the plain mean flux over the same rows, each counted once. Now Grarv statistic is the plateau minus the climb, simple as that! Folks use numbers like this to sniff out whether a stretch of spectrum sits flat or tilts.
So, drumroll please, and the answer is 8.8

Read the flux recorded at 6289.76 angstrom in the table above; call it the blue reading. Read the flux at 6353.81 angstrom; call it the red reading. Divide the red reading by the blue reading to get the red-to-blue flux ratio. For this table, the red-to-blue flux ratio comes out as 1.06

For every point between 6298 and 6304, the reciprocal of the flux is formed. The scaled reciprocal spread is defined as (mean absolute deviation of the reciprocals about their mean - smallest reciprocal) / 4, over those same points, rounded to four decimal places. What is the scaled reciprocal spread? -0.0289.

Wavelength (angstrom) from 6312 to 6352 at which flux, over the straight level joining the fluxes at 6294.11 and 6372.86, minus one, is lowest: 6342.12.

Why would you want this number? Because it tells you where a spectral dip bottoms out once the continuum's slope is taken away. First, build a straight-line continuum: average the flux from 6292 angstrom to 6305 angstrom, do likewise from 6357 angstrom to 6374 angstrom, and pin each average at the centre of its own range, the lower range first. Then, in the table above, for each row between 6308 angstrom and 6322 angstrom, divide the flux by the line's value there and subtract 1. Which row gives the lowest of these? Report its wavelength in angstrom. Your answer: 6312.98 angstrom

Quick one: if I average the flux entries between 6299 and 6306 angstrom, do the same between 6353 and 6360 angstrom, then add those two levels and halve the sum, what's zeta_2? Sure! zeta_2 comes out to 7.93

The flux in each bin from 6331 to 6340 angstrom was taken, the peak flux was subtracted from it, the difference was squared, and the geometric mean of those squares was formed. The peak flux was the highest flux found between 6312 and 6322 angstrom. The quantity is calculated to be 0.11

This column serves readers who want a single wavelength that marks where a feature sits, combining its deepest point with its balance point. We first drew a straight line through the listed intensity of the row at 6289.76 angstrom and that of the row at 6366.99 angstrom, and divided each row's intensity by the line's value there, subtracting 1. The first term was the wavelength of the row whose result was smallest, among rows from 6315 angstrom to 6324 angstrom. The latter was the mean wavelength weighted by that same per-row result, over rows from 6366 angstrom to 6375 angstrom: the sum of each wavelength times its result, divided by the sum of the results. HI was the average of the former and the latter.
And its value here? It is 6343.9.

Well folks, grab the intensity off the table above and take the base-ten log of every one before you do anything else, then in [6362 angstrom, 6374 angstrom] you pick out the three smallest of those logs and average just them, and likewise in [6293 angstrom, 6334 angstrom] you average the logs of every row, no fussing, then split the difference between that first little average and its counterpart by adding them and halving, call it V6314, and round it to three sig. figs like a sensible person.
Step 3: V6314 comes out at 0.874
